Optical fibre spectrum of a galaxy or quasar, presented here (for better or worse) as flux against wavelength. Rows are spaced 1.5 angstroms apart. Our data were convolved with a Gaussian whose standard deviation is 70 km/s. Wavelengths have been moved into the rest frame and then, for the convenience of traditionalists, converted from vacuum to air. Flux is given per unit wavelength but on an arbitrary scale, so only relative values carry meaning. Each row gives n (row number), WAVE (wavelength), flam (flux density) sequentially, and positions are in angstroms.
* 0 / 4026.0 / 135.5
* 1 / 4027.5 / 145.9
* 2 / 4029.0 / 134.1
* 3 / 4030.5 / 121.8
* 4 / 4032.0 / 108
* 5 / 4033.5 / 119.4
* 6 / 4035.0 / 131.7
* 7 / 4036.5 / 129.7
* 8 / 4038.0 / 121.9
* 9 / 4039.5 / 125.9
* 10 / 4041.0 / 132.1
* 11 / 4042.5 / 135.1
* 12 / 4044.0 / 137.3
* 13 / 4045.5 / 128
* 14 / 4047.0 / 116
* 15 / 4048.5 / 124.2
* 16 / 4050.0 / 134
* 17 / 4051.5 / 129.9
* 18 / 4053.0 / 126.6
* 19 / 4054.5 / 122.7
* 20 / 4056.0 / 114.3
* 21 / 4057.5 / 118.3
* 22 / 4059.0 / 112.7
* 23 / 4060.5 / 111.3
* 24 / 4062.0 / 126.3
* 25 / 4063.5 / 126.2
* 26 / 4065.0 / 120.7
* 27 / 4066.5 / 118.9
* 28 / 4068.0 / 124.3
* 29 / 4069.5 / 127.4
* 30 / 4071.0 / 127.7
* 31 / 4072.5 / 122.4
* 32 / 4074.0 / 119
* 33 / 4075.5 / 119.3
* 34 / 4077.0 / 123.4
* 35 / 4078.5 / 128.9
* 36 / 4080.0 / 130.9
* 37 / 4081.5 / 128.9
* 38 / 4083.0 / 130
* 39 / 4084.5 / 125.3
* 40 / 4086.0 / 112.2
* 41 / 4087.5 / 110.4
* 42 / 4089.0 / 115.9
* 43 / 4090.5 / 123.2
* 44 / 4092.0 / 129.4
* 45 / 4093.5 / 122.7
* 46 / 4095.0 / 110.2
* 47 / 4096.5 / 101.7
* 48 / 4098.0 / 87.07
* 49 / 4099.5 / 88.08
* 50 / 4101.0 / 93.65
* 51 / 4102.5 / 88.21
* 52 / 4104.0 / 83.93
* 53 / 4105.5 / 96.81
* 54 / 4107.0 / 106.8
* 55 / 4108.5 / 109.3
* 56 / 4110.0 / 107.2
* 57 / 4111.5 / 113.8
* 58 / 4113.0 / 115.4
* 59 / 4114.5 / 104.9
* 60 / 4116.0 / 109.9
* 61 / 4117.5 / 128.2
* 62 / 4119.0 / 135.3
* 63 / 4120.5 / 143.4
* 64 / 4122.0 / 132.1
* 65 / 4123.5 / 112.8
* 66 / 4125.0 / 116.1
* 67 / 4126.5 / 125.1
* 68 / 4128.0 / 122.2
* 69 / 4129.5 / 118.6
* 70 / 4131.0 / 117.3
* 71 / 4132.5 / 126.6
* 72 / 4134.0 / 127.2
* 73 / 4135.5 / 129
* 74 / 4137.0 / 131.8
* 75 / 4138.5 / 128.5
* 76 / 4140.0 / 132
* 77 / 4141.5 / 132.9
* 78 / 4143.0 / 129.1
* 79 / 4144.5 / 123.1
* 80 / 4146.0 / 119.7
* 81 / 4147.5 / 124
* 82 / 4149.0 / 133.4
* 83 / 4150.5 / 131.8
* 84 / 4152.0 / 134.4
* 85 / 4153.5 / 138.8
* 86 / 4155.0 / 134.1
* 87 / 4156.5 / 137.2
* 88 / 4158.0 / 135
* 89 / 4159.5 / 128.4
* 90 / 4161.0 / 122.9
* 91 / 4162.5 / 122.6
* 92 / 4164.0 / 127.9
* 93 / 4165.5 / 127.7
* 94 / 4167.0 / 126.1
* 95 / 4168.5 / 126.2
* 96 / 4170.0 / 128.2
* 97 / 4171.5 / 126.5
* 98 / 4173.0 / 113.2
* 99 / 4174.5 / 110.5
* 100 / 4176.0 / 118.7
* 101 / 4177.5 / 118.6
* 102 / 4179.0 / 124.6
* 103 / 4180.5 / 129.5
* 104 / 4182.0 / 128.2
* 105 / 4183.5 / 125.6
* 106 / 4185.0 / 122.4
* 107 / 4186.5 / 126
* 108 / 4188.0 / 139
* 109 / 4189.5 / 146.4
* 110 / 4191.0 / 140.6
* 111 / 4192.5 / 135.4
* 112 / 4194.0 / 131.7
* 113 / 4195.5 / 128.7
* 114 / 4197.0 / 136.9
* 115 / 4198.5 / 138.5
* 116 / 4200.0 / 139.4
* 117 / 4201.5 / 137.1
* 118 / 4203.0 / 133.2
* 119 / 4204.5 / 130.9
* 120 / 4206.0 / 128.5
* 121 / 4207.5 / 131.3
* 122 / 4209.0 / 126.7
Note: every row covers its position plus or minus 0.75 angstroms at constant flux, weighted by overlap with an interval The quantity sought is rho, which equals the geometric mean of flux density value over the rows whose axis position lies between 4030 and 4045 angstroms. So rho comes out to 126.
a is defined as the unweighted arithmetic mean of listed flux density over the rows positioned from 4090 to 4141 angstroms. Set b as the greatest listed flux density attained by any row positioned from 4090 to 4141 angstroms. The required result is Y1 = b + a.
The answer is 259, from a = 115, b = 143.4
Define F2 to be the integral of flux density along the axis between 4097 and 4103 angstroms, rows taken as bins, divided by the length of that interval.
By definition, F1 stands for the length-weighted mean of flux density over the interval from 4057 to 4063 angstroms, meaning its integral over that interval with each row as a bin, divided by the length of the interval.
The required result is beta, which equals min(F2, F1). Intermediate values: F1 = 117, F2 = 90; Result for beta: 90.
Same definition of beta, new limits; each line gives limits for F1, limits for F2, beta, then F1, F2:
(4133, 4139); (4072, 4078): 121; 129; 121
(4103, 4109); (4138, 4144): 98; 98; 130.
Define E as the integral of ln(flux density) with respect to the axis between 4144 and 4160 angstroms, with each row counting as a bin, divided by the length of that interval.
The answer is 4.87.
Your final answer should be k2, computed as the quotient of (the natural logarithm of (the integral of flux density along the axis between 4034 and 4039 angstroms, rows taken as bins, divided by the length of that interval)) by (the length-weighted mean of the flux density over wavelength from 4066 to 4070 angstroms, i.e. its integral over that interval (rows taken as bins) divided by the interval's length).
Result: 0.039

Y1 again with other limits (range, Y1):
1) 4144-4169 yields 268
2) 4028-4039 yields 258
